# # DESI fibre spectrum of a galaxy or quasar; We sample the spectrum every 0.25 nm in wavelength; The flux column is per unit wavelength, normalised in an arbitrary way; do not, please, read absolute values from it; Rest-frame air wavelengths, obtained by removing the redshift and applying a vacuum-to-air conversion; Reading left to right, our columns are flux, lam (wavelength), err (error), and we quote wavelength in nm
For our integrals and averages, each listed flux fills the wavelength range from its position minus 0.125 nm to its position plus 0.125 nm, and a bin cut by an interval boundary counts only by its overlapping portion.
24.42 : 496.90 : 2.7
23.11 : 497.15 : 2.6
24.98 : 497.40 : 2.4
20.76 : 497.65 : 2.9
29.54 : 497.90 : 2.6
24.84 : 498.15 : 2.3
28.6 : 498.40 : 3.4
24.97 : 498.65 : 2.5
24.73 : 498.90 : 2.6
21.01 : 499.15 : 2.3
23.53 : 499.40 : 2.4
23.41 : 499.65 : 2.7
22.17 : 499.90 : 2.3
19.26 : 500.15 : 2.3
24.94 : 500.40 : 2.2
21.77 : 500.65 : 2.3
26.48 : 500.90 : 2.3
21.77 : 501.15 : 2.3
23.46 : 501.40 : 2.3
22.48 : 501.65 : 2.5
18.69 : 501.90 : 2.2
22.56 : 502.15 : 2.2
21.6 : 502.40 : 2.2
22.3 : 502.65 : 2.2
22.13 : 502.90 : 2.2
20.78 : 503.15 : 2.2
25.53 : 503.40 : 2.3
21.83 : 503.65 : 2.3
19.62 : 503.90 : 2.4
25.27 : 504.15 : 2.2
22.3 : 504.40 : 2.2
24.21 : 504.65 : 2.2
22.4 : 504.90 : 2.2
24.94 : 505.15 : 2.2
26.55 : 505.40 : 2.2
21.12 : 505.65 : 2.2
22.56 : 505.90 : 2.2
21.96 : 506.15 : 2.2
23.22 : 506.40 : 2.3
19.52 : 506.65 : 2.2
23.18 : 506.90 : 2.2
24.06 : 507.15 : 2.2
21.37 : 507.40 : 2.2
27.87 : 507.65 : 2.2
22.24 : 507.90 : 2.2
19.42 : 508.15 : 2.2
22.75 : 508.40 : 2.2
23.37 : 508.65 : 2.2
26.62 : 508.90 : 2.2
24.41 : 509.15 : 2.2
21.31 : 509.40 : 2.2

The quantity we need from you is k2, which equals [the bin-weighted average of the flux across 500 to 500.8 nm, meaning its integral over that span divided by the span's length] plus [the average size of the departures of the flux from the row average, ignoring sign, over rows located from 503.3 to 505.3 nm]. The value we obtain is 23.9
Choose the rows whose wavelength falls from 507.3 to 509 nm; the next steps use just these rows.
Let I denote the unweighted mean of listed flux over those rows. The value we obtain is 23.4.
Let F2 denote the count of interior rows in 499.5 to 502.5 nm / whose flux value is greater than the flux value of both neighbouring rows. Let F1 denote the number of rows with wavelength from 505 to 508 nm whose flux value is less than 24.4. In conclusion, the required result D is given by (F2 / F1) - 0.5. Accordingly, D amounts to -0.06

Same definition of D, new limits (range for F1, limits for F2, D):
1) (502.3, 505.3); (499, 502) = -0.06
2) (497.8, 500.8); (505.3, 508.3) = 0.17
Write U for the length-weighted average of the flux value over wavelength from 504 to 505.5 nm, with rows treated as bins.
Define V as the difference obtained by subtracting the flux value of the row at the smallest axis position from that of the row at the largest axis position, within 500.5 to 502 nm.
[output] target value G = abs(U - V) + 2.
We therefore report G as 29.2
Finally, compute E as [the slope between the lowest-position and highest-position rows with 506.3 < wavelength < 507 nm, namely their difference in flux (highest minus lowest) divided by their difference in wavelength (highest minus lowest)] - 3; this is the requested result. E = -3.1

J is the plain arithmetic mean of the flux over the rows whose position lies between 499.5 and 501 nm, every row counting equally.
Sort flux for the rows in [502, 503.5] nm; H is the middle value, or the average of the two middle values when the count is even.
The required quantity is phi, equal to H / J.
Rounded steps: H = 22.2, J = 23.0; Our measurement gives 0.97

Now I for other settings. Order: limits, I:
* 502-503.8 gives 22.4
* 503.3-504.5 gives 22.9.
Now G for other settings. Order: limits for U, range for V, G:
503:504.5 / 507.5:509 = 25.8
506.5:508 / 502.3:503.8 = 24.8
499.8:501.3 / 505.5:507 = 22.7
